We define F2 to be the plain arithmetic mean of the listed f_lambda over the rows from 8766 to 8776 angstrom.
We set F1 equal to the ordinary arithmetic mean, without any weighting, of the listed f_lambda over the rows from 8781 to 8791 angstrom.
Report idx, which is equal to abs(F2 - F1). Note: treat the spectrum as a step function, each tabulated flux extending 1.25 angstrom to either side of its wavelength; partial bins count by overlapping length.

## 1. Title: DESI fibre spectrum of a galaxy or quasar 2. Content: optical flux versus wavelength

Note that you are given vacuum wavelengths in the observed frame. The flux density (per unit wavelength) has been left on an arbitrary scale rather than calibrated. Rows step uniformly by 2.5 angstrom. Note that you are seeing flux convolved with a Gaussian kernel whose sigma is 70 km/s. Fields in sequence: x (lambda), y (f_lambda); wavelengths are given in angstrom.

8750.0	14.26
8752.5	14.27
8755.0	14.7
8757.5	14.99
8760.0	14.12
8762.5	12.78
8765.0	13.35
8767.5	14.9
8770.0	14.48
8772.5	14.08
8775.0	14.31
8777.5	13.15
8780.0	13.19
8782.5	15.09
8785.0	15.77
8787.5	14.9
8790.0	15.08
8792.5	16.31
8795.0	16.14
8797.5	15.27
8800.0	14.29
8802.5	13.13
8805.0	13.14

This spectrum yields 0.8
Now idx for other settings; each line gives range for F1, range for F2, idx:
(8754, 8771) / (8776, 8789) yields 0.2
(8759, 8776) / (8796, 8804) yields 0.2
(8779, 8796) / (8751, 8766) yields 1.2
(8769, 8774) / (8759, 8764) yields 0.8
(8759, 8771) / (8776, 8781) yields 0.8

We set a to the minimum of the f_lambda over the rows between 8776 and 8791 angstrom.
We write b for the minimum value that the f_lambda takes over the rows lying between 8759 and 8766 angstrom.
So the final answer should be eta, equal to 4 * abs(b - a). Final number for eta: 1.5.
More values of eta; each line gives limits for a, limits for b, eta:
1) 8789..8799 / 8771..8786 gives 7.7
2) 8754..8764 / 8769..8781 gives 1.5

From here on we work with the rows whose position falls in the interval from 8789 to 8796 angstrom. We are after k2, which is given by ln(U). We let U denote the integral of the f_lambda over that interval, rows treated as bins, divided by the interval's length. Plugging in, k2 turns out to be 2.76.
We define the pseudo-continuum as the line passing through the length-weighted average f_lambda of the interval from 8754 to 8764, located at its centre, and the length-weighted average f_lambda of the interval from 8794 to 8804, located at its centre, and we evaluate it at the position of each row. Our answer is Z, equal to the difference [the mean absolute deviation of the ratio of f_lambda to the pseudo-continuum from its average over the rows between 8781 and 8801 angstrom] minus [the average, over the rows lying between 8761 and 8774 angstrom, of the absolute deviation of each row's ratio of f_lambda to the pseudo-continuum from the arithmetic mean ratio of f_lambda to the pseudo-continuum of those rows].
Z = -0.008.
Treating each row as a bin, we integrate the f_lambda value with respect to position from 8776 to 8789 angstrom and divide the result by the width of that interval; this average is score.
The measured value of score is 14.4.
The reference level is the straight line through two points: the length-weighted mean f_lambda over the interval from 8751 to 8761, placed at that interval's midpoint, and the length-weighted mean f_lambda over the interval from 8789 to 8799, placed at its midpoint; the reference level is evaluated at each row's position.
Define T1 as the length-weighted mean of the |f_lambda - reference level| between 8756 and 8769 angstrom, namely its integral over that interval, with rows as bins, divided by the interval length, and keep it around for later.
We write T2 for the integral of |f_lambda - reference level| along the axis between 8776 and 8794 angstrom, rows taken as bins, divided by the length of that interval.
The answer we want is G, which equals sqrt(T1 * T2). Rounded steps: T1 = 0.85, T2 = 0.9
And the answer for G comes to 0.88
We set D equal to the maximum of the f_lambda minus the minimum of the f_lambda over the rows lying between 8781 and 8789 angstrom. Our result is 0.9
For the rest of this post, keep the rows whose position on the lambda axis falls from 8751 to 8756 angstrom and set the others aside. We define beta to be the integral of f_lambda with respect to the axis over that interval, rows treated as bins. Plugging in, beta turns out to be 72.3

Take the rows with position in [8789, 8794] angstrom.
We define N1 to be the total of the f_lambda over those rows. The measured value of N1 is 31.4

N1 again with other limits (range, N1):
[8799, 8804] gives 27.4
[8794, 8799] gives 31.4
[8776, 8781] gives 26.3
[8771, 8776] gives 28.4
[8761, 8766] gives 26.1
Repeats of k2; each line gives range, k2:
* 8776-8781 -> 2.58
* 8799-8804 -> 2.61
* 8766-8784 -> 2.65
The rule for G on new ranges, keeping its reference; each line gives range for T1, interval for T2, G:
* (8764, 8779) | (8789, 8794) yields 0.74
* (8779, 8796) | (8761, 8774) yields 0.80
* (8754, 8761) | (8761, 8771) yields 0.61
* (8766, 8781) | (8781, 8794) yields 0.72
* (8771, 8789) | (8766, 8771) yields 0.54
